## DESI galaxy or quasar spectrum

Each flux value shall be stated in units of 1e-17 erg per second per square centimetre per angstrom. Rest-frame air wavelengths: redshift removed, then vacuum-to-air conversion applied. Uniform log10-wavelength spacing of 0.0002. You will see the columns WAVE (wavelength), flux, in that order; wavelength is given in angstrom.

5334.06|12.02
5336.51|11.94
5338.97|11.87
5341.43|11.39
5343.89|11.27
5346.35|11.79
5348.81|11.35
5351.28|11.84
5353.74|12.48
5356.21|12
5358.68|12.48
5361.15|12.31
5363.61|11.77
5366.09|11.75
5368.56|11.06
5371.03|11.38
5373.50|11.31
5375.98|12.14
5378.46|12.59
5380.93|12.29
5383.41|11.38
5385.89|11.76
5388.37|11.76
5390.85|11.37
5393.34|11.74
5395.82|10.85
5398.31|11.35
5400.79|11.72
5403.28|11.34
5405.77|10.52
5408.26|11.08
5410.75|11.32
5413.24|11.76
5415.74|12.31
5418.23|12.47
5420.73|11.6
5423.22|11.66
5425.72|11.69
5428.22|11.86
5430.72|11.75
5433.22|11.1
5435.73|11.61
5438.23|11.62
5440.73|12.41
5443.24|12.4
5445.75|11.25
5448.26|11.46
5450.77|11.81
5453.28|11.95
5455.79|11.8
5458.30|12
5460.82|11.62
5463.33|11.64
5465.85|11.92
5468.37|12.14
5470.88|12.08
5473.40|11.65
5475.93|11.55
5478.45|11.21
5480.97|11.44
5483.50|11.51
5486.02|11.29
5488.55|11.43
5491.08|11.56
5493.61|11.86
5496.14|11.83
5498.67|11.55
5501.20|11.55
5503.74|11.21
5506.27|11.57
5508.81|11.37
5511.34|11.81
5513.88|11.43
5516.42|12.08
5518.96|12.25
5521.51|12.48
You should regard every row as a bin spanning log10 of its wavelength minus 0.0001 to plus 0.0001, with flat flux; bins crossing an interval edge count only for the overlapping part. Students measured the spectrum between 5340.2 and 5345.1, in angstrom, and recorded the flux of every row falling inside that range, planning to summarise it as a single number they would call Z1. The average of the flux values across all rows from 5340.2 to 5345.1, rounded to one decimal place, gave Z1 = 11.3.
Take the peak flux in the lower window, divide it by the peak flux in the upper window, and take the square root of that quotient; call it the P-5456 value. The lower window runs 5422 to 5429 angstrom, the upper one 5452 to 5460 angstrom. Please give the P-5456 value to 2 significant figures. 0.99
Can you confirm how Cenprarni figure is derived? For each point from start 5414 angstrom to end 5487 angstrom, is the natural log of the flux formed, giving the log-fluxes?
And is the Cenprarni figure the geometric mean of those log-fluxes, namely 2.46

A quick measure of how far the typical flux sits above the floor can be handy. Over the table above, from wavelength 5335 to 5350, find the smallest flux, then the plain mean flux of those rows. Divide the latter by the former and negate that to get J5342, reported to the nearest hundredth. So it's -1.03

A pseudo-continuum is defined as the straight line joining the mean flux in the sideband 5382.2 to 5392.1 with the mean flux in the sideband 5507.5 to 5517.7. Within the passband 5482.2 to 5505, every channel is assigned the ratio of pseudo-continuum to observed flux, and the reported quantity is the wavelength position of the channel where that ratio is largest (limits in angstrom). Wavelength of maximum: 5503.74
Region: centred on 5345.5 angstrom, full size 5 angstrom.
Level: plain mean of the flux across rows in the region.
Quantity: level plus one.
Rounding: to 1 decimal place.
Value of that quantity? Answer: 12.5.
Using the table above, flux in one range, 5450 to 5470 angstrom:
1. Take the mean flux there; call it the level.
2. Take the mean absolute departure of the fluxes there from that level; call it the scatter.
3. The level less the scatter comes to 11.7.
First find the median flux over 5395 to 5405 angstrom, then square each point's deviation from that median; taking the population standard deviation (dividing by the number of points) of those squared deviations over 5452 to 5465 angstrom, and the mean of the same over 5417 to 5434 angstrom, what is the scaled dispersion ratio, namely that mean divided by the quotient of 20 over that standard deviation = 0.0021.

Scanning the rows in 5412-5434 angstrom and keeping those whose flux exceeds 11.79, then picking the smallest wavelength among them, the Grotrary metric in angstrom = 5415.74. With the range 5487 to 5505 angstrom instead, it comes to 5493.61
